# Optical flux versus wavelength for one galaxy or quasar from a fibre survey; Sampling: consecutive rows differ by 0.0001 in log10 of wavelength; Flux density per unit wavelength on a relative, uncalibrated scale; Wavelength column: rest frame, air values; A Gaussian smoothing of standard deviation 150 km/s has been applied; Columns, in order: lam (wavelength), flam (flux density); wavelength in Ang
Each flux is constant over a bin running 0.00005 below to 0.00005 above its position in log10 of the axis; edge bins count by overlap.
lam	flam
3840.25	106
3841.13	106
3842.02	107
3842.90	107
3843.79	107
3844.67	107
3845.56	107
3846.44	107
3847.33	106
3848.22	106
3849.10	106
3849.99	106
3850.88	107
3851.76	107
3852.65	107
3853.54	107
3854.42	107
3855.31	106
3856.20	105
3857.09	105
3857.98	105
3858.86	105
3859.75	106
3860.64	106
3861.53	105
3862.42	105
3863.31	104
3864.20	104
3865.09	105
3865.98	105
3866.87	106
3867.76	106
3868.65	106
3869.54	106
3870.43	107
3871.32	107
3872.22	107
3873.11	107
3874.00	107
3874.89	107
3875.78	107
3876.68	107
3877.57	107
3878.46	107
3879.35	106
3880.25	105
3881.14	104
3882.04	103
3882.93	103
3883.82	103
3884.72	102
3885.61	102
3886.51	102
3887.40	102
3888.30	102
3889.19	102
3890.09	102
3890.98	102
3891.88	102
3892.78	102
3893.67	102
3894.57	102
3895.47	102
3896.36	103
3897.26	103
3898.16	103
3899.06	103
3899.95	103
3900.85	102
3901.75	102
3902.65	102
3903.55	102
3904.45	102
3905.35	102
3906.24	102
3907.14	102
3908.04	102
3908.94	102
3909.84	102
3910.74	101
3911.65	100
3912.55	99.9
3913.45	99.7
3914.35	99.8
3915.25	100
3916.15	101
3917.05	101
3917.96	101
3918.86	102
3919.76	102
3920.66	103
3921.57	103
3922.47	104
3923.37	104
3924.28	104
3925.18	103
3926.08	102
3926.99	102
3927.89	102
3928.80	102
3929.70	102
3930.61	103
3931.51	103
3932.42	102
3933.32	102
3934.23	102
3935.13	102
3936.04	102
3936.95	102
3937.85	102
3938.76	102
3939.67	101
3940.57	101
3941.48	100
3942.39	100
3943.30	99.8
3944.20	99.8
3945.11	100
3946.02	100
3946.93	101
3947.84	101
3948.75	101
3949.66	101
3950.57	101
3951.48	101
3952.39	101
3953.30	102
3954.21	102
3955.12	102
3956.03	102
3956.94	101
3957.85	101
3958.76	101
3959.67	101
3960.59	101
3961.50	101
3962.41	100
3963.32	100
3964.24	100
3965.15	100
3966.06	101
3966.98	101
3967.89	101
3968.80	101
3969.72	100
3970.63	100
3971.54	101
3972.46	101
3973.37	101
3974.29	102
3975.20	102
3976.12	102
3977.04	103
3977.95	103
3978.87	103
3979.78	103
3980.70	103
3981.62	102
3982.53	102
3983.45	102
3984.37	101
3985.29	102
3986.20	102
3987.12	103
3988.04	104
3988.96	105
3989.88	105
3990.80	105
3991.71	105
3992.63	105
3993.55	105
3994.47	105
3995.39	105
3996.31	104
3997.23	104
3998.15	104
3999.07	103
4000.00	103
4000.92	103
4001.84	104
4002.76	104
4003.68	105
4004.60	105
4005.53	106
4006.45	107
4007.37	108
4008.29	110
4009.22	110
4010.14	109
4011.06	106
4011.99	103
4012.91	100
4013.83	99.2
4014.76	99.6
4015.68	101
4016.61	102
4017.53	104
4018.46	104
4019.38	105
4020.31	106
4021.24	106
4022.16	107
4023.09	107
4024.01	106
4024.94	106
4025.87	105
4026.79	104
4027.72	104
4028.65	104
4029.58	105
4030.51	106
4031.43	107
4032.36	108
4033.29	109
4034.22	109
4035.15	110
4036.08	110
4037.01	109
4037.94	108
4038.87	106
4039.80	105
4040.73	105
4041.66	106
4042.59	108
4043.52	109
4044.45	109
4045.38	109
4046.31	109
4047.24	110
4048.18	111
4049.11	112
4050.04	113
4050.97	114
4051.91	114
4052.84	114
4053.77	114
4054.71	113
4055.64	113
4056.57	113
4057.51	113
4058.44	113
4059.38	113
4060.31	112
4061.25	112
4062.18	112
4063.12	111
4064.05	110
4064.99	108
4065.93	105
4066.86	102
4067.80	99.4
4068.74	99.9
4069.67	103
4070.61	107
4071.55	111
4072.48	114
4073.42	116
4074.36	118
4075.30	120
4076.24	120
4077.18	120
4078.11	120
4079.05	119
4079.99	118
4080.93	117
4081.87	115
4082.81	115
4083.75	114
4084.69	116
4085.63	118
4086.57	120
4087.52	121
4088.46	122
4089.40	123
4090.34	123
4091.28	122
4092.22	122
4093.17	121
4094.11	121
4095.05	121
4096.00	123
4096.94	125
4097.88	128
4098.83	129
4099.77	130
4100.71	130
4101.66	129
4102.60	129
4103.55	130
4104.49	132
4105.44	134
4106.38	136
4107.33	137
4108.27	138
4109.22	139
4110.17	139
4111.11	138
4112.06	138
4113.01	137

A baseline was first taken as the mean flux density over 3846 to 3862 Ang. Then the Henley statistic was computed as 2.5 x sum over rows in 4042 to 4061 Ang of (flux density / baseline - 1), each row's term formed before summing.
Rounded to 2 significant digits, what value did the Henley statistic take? 2.7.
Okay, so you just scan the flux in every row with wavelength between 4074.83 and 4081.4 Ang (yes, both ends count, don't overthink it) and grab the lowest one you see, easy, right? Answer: 117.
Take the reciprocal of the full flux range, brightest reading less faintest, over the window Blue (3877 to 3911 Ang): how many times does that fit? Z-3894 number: 0.17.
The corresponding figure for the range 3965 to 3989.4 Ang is 0.20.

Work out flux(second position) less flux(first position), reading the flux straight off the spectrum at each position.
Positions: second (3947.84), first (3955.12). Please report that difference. -1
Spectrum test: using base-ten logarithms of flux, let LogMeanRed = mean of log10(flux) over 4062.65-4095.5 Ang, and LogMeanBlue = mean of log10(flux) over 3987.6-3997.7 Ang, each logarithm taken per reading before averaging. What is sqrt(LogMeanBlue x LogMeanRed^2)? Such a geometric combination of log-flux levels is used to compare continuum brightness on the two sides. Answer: 2.93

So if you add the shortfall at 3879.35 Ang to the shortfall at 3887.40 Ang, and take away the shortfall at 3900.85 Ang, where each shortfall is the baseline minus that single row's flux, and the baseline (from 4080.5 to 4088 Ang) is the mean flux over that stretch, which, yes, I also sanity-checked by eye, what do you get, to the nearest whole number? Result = 11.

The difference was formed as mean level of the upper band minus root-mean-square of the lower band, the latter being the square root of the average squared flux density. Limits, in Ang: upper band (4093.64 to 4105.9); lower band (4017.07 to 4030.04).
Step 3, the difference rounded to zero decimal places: 23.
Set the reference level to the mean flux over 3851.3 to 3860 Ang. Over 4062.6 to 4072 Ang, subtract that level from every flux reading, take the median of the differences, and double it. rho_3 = 0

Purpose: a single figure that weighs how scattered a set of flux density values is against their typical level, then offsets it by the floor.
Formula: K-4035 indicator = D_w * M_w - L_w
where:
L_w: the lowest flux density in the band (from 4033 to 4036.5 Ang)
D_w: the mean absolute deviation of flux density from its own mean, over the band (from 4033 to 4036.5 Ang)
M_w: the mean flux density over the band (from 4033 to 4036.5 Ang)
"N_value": -54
